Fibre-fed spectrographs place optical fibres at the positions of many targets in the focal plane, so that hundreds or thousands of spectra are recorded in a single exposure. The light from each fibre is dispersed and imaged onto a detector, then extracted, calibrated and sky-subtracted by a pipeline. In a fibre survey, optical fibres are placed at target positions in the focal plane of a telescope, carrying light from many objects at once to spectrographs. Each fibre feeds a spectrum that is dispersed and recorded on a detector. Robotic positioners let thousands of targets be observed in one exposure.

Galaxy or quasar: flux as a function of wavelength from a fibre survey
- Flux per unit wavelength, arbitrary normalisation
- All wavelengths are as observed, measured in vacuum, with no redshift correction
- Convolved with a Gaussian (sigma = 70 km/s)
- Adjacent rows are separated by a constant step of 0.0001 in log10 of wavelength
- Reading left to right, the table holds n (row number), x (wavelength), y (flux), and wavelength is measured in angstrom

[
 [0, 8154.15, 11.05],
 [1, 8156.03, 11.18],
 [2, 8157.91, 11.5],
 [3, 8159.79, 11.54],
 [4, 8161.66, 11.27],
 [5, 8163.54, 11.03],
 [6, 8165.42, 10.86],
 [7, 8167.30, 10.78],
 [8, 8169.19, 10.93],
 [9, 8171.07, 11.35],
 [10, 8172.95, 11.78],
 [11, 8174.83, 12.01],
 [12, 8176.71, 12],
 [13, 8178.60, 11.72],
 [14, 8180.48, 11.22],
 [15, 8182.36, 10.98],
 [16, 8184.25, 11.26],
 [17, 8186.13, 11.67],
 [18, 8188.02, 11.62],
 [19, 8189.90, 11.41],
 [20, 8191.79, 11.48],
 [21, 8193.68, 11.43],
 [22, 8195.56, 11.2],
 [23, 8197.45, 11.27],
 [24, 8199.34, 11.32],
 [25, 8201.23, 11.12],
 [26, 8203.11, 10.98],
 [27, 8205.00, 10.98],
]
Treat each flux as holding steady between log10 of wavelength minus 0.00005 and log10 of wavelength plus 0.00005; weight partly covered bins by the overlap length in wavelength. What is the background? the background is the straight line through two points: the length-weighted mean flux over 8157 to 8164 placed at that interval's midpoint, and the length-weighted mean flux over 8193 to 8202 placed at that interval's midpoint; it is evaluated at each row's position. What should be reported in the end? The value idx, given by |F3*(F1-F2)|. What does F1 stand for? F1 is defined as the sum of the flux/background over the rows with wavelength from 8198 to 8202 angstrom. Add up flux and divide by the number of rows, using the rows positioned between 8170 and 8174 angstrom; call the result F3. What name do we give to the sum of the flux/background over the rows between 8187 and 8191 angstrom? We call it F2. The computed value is 0.54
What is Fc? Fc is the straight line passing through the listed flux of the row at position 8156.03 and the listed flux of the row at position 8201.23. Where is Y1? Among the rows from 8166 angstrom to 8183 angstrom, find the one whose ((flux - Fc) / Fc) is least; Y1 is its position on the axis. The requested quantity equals 8167.30 angstrom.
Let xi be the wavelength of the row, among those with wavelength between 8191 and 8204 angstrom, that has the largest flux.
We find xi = 8191.79 angstrom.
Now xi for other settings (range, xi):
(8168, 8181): 8174.83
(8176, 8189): 8176.71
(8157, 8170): 8159.79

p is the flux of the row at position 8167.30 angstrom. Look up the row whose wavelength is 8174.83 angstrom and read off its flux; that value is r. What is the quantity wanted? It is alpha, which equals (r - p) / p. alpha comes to 0.114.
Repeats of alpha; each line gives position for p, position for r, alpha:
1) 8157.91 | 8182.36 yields -0.045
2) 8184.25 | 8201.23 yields -0.012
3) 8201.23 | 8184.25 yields 0.013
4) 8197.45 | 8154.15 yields -0.020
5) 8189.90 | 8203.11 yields -0.038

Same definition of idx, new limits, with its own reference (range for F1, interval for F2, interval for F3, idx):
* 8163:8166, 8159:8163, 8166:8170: 0.86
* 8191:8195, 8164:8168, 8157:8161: 1.44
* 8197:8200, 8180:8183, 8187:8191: 0.49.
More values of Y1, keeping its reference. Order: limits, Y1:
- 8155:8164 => 8163.54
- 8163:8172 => 8167.30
